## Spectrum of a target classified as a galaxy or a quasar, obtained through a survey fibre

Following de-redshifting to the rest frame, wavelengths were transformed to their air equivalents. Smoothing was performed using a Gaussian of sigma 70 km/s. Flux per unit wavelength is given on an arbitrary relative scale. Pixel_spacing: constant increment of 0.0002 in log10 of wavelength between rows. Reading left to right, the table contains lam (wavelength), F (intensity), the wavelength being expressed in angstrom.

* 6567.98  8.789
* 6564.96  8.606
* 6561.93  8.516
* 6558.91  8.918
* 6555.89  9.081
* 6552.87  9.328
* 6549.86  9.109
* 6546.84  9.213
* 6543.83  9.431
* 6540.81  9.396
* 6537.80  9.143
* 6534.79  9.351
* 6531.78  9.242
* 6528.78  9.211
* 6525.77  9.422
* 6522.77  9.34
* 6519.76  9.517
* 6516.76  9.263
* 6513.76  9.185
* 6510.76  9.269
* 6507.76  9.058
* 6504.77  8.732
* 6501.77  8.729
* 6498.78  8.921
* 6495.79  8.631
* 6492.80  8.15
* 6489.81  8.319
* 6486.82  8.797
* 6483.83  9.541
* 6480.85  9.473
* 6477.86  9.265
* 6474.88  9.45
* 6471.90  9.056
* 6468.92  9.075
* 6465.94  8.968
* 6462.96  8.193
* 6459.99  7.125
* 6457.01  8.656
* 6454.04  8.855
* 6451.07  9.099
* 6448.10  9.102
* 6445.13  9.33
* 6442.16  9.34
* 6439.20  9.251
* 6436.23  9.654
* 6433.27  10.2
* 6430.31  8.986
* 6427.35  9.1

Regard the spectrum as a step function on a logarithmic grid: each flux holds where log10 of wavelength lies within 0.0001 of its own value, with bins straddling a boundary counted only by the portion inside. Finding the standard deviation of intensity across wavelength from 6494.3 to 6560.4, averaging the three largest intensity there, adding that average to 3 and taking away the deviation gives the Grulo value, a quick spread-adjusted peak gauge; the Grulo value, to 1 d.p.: 12.2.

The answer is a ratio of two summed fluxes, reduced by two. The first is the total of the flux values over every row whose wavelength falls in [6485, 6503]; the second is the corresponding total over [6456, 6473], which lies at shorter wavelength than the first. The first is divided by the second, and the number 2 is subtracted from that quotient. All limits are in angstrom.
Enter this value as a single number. -0.991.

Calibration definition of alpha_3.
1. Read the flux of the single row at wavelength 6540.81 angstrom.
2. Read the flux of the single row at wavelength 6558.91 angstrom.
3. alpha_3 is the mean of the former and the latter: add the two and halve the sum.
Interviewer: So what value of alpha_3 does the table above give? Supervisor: 9.16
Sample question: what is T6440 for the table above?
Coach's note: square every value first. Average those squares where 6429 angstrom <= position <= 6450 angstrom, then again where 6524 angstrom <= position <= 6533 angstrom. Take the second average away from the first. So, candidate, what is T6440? 2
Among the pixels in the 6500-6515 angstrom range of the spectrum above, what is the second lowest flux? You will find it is 8.732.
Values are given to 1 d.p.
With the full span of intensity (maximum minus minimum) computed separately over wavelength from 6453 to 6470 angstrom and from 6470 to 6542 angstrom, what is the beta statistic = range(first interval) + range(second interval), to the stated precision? 3.3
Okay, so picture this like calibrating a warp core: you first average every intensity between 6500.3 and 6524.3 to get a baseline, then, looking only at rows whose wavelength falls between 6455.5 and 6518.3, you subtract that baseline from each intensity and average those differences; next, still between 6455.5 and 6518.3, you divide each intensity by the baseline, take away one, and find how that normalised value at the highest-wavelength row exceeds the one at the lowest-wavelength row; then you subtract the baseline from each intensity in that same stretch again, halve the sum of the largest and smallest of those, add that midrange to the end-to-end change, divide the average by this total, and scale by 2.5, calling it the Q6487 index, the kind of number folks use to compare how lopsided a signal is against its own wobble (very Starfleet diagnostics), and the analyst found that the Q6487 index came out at 1.0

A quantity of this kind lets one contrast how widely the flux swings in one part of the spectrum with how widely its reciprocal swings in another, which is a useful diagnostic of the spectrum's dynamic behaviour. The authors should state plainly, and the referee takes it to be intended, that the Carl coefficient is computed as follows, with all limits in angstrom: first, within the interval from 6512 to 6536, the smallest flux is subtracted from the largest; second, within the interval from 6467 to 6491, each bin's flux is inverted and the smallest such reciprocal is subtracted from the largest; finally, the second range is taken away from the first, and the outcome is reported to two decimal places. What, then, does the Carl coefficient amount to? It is 0.32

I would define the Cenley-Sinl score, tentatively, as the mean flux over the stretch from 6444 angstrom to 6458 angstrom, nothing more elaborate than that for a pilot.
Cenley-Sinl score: 9.01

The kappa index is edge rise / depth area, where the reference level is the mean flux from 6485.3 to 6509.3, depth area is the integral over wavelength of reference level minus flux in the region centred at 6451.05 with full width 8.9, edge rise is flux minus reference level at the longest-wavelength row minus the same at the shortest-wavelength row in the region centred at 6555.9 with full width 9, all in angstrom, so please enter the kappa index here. 0.13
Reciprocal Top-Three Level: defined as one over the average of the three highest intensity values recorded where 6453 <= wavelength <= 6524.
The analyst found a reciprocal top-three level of 0.105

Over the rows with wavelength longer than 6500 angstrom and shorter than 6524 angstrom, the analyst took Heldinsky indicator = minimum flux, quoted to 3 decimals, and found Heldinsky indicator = 8.729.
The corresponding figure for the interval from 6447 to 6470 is 7.125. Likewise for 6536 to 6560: 8.918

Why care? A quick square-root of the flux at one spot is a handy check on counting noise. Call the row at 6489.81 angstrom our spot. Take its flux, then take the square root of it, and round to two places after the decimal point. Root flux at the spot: 2.88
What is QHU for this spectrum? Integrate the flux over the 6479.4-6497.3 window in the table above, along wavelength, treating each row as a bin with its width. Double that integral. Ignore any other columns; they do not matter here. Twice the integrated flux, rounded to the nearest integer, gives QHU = 316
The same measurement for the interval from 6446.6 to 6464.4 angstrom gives 303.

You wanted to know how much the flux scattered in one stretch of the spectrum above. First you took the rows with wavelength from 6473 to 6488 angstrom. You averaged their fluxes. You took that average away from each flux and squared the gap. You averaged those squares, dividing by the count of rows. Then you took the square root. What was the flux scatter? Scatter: 0.27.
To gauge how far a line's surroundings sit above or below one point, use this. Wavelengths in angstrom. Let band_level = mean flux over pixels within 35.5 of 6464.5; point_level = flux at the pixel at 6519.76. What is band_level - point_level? -0.5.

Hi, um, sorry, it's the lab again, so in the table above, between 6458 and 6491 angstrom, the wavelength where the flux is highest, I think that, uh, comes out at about 6483.83 angstrom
